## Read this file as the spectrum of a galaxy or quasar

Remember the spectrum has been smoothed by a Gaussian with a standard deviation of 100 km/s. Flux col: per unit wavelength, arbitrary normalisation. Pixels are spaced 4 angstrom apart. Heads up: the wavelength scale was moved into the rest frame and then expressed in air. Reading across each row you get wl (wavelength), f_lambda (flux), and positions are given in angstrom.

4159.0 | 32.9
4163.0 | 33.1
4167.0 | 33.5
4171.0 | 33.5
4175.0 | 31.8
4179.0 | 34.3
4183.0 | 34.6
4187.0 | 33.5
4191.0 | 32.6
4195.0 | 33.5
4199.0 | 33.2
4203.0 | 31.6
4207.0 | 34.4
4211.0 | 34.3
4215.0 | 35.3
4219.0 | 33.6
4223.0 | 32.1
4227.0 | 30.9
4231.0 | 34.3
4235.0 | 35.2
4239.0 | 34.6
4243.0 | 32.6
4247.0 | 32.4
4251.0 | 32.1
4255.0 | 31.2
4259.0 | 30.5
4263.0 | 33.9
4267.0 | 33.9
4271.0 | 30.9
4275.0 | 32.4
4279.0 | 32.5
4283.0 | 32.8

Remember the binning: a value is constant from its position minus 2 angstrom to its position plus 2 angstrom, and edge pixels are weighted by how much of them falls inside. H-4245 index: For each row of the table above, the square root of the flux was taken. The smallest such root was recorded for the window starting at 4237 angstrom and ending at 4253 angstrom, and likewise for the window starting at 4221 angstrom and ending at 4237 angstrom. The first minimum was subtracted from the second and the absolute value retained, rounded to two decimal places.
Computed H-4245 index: 0.11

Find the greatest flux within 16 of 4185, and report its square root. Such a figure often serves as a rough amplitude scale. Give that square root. 5.88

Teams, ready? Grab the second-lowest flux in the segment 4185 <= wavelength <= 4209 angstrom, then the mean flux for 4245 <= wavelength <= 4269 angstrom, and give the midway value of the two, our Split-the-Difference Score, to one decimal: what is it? 32.5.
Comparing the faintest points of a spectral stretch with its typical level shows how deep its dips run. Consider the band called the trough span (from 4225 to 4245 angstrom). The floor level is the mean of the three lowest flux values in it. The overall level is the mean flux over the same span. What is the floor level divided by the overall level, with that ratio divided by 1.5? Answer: 0.648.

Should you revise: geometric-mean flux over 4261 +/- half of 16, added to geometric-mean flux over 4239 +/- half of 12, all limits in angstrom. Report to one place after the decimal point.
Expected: 66.5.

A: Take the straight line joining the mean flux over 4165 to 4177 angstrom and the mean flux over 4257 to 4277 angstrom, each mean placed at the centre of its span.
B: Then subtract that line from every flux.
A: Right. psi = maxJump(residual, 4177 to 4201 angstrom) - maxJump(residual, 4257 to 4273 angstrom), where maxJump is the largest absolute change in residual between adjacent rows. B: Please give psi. -2.4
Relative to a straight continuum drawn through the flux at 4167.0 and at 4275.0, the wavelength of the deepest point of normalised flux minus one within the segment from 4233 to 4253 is 4251.0 angstrom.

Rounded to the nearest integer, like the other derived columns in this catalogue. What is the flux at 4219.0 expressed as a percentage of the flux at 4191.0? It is 103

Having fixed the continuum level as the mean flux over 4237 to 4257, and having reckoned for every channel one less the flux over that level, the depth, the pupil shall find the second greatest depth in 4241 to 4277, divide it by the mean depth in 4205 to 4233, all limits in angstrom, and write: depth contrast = -1.7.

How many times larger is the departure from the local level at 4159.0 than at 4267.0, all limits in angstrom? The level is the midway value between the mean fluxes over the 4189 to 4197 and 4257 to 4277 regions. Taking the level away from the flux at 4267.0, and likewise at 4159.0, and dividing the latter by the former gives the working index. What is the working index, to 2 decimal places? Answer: 0.18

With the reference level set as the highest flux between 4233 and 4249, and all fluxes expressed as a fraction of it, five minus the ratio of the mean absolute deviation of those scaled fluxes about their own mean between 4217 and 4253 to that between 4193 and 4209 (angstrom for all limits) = 3.49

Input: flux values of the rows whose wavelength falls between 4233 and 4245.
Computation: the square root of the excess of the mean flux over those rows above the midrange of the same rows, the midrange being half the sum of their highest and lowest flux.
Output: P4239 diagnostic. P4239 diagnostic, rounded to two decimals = 0.48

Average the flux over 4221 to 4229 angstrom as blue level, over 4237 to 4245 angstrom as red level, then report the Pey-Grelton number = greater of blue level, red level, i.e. 33.6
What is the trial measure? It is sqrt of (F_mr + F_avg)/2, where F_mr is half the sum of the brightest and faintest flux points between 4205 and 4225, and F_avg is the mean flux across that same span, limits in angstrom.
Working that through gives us 5.82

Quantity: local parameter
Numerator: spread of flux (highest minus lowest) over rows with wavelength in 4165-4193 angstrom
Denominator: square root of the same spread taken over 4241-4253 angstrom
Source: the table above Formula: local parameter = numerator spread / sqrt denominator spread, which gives 4.0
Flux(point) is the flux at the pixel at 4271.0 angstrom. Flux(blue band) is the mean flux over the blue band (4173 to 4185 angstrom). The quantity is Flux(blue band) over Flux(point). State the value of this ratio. 1.09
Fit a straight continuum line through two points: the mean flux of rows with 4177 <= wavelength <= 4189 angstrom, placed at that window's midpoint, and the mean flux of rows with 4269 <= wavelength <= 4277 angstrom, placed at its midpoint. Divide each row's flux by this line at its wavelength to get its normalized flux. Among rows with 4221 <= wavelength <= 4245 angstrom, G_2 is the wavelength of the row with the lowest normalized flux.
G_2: 4227.0 angstrom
